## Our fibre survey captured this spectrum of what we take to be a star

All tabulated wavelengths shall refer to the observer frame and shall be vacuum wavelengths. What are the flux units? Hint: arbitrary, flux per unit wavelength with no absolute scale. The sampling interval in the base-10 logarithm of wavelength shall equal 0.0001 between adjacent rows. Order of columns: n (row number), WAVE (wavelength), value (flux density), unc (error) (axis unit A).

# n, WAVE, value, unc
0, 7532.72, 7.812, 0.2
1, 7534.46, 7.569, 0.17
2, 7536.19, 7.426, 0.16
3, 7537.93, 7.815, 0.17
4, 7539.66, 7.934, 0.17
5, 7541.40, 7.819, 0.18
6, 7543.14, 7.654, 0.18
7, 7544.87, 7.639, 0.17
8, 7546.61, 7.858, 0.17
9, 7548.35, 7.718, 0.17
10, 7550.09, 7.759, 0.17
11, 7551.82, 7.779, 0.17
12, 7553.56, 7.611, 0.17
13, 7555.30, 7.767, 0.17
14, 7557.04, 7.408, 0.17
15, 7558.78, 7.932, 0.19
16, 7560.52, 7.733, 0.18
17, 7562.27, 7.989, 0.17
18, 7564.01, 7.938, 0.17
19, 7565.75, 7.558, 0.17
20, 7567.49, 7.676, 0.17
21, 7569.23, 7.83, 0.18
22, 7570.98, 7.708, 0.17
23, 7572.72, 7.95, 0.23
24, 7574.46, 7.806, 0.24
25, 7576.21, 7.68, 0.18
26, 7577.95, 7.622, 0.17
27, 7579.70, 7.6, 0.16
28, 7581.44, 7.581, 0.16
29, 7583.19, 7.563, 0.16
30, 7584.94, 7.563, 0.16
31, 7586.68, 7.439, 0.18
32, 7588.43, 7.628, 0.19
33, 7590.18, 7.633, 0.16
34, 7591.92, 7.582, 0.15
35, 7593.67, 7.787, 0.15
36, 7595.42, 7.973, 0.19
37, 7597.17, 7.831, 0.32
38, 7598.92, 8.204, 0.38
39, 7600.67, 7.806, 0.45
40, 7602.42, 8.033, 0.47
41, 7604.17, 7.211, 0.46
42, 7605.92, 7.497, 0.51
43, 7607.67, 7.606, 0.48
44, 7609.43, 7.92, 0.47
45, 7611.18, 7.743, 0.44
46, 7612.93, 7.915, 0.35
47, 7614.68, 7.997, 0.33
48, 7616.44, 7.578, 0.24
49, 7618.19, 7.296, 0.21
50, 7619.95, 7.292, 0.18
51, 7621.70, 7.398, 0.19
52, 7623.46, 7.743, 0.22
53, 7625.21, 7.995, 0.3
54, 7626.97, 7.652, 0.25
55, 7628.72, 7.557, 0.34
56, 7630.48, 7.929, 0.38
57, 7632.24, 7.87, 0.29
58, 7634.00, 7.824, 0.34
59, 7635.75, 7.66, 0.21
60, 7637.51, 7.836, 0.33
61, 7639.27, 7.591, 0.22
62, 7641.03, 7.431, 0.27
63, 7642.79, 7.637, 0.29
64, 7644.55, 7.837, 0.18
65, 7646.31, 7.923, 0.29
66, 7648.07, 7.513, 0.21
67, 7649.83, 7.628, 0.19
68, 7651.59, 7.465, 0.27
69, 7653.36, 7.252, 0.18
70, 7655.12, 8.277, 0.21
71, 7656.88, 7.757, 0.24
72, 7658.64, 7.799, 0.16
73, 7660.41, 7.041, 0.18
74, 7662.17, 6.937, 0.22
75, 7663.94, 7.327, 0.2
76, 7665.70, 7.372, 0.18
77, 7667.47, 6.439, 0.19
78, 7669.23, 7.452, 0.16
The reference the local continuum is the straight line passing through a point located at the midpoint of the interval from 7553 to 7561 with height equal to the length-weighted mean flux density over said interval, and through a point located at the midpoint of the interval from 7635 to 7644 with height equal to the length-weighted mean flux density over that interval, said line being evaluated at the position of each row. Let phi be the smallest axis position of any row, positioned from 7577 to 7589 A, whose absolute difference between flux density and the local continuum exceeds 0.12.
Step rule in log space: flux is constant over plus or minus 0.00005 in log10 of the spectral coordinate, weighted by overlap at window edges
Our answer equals 7586.68 A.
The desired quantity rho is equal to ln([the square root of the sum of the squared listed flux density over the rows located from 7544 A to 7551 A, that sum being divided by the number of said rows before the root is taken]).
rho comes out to 2.05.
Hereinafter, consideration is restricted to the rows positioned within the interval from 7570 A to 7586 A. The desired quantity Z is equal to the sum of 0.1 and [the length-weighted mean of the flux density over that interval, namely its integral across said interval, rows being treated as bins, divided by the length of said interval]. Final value 7.77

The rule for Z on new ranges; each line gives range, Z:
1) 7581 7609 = 7.79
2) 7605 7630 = 7.76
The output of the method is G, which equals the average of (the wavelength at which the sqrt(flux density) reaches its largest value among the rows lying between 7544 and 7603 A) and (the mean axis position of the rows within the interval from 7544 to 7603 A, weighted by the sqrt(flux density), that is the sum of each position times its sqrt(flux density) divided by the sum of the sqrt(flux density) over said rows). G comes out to 7586.3 A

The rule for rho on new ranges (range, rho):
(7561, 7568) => 2.05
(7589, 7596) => 2.05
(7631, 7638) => 2.05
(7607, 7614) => 2.05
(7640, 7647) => 2.04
